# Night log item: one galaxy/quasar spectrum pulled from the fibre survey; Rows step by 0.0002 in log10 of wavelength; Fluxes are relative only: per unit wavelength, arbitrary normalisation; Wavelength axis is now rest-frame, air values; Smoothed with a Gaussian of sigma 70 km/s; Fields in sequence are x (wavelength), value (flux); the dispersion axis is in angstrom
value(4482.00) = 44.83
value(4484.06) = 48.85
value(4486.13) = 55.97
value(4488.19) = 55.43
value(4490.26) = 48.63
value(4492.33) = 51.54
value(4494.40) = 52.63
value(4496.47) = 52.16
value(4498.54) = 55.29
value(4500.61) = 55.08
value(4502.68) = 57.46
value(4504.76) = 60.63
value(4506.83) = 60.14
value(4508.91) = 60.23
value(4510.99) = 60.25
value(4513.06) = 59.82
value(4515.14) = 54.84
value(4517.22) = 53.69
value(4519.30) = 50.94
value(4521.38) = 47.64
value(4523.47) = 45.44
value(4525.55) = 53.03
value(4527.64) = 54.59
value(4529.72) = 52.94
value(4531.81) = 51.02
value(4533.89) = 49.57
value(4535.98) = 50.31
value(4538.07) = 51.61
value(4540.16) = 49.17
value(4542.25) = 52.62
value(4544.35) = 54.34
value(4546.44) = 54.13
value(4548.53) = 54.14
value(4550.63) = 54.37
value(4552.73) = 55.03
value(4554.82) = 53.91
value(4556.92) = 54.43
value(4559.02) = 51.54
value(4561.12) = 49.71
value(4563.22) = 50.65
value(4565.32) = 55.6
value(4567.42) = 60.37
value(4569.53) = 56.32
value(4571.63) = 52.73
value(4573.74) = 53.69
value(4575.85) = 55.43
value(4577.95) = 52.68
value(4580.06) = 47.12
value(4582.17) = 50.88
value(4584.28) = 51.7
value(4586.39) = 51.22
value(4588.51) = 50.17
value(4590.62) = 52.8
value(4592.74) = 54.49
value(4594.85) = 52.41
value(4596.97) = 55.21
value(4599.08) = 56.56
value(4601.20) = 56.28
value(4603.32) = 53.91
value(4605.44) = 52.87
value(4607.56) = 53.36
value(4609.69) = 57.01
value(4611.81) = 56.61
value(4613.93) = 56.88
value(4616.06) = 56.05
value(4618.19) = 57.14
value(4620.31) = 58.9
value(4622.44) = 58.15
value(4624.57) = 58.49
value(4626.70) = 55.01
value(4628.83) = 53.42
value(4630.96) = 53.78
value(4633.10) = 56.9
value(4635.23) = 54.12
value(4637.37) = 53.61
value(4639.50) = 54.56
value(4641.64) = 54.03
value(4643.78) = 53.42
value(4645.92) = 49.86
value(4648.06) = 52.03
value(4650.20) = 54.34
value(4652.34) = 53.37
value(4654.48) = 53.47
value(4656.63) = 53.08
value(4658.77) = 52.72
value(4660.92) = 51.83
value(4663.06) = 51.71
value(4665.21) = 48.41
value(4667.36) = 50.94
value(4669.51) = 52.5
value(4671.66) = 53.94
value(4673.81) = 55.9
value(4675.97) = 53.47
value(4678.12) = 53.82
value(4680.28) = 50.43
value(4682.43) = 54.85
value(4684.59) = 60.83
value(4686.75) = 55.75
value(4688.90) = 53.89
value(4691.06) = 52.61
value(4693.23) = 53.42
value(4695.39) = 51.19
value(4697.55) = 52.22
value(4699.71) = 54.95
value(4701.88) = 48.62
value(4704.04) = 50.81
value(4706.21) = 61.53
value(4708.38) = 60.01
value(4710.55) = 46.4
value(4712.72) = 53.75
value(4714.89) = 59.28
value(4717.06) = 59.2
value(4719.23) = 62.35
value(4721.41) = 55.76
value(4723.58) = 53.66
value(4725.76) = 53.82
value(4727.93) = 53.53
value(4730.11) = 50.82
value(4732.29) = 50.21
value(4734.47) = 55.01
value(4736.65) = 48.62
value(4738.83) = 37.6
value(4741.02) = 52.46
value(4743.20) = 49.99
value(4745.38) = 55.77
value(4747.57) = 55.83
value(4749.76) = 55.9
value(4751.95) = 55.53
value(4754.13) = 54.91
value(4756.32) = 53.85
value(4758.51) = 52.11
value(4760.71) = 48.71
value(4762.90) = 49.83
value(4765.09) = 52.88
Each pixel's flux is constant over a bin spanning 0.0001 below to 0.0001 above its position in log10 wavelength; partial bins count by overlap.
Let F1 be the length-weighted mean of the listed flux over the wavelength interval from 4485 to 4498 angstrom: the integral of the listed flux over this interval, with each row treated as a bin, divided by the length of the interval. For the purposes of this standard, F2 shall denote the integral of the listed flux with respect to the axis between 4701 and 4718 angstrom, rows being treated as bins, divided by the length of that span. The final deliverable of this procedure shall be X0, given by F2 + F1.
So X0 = 107.8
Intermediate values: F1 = 52.8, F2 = 55.0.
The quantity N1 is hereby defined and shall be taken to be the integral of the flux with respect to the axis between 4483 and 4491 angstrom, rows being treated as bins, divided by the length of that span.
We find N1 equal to 52.3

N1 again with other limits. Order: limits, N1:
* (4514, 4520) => 53.4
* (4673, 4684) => 53.9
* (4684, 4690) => 56.5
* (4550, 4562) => 53.2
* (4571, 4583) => 52.1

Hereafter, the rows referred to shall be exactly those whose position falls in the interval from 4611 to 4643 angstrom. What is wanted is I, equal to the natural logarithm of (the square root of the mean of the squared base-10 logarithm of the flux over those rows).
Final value 0.558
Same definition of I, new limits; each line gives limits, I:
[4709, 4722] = 0.558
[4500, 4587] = 0.547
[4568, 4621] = 0.550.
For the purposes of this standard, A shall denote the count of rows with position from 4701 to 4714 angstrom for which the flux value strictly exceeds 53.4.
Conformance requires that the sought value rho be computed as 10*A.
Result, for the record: 30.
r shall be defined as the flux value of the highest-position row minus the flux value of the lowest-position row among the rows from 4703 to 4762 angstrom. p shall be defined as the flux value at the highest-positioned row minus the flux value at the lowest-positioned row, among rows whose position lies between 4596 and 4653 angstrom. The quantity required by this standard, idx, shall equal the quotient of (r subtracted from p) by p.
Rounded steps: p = -2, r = -2.1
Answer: -0.14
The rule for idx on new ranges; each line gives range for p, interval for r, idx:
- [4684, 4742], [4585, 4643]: 1.34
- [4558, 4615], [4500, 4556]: 1.22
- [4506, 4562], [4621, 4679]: 0.58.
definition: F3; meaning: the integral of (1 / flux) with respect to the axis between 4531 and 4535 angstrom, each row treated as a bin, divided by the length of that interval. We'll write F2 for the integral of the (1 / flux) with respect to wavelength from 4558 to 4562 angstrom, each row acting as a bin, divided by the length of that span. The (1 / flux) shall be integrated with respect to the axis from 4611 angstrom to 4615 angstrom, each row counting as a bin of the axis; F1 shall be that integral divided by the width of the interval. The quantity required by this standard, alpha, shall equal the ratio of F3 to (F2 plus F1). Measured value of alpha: 0.533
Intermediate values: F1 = 0.0176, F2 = 0.0197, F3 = 0.0199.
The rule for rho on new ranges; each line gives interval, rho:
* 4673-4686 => 50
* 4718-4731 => 50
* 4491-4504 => 30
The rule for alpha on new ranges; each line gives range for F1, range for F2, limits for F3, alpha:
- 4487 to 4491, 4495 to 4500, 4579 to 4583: 0.542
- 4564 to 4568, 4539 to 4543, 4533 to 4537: 0.537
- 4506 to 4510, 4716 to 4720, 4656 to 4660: 0.572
